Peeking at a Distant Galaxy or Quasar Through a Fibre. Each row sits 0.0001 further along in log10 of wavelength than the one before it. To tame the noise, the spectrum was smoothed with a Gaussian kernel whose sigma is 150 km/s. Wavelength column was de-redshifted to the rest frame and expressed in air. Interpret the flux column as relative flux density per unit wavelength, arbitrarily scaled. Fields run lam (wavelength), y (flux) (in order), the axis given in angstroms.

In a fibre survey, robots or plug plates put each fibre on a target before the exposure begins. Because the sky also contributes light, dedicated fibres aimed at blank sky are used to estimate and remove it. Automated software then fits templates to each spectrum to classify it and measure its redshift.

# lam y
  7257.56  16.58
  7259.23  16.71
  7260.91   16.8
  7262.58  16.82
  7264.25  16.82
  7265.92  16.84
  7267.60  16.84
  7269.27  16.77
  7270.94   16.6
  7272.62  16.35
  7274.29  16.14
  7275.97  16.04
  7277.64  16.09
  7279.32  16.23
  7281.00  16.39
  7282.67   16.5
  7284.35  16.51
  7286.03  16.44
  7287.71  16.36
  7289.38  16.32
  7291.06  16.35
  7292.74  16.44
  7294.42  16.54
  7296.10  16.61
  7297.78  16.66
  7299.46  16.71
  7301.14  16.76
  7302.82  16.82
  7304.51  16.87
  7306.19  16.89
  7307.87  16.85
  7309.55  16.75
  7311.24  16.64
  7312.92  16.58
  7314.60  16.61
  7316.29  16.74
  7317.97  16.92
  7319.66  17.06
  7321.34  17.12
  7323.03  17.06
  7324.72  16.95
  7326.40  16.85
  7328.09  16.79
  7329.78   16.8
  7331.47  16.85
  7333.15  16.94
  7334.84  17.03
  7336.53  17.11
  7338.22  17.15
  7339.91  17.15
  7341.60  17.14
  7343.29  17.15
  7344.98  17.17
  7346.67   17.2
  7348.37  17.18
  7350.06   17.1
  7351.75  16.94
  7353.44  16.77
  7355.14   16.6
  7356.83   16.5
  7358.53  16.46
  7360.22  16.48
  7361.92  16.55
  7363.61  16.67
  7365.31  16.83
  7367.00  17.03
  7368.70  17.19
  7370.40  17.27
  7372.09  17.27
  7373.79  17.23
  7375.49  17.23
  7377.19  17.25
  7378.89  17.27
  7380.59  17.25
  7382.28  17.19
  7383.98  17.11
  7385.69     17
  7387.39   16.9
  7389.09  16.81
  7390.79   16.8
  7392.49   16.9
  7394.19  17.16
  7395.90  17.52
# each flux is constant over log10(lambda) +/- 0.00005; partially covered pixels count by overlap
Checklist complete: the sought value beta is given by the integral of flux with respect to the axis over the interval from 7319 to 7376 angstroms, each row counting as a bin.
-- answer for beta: 967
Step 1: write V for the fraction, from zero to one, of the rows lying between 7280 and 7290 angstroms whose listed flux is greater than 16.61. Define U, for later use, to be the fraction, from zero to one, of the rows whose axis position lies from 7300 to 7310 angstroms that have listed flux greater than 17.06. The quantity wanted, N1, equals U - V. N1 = 0.0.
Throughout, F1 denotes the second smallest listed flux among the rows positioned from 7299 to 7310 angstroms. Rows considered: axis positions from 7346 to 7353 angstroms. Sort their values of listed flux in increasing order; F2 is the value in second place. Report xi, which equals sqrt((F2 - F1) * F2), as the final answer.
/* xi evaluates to 2.4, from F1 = 16.75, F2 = 17.1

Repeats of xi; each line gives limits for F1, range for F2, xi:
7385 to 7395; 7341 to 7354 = 1.5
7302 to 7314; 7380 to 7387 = 2.8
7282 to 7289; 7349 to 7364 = 0.8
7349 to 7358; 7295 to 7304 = 1.0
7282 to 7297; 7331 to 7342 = 3.2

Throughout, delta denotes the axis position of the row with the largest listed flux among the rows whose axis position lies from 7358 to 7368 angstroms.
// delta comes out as 7367.00 angstroms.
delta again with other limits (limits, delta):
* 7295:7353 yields 7346.67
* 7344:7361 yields 7346.67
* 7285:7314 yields 7306.19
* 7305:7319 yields 7317.97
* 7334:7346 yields 7344.98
